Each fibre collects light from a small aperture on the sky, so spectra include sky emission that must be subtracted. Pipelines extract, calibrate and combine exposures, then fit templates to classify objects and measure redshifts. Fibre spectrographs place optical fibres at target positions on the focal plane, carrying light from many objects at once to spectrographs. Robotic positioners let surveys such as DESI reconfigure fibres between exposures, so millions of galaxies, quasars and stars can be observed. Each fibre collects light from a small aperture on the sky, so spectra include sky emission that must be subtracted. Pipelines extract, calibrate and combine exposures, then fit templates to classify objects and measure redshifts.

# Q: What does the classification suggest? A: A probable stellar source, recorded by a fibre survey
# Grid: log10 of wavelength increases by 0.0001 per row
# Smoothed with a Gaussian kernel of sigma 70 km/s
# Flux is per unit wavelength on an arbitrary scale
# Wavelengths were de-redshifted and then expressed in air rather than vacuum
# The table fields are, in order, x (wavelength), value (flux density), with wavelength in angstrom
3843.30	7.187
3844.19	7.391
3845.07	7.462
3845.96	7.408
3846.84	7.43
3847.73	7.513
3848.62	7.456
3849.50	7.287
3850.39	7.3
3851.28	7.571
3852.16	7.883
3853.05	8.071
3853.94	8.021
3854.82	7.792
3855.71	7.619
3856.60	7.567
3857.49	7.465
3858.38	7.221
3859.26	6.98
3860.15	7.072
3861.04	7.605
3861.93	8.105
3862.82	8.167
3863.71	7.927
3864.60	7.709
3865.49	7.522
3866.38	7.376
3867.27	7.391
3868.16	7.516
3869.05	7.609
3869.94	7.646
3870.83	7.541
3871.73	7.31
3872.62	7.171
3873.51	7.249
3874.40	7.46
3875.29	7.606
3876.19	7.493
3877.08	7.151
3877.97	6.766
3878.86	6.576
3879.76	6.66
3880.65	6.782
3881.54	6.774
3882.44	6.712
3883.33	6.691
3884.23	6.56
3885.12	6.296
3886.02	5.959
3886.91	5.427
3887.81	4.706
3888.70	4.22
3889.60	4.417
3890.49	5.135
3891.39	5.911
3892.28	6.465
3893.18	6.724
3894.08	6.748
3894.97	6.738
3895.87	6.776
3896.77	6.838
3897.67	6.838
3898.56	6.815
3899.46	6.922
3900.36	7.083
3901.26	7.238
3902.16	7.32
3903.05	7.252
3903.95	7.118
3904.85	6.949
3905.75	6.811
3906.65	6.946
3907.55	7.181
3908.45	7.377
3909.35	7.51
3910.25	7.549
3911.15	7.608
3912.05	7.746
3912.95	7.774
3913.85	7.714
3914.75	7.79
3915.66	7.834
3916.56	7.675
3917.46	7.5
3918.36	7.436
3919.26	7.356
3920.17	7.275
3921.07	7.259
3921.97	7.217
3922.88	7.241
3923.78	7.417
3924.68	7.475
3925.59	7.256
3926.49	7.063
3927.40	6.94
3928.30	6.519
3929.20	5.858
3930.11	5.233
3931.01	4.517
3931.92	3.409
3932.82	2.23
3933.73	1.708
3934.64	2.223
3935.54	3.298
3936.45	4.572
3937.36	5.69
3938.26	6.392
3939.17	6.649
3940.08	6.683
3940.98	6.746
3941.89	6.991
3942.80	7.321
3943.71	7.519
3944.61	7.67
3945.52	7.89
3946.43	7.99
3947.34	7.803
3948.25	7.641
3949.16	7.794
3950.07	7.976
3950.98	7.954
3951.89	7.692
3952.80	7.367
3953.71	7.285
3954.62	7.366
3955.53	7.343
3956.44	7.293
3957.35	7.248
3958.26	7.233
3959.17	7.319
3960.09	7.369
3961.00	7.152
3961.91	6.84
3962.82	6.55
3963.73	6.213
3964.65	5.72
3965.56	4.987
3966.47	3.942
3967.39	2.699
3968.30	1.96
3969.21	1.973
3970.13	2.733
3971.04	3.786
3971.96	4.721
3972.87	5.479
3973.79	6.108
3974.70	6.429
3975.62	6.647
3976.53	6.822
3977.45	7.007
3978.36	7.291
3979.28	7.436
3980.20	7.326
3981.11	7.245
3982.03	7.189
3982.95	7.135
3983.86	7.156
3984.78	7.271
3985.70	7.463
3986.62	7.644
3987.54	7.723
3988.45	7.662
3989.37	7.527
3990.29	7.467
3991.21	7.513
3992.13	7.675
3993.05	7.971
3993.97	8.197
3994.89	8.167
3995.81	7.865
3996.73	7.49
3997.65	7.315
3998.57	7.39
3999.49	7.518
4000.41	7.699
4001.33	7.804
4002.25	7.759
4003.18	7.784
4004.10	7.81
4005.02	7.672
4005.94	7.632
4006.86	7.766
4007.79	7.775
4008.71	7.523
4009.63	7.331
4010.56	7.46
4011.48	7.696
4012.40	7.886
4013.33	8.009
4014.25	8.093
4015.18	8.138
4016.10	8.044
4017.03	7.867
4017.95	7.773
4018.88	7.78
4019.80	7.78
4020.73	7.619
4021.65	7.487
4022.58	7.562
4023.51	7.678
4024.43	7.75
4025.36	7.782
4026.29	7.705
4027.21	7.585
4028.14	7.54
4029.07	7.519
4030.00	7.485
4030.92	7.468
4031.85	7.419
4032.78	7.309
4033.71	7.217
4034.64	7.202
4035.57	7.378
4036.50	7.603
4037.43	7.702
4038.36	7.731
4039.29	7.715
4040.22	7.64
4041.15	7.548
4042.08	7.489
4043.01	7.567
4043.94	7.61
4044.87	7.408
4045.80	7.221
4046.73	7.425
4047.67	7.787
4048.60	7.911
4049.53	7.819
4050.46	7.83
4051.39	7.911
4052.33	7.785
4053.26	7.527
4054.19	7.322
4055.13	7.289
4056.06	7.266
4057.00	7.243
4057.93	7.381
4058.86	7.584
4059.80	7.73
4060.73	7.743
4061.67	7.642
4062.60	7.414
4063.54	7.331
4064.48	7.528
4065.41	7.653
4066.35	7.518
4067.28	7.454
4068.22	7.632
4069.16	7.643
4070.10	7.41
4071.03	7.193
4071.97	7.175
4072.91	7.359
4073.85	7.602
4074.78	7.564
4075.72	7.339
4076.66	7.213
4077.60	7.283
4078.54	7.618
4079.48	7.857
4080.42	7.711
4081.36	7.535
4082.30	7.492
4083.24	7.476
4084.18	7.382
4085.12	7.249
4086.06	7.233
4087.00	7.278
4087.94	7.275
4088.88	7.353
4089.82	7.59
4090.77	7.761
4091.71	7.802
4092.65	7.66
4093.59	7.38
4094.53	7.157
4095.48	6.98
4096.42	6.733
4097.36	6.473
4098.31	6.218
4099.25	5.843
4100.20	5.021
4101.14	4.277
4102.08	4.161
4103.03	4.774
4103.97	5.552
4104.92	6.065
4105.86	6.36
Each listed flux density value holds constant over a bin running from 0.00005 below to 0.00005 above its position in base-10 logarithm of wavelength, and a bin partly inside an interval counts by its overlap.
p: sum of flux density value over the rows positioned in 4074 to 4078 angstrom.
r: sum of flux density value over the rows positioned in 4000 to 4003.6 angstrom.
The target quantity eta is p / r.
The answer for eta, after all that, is 0.95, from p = 29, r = 31.0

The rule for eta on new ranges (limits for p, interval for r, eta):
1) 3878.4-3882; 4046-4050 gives 0.87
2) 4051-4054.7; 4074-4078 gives 1.04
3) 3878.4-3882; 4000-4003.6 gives 0.86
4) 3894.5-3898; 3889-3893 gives 1.24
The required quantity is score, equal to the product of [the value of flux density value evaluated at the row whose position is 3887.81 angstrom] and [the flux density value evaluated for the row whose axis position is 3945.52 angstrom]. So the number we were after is 37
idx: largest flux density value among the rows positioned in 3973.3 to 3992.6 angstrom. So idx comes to 7.723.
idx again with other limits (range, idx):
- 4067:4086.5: 7.857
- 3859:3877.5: 8.167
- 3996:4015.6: 8.138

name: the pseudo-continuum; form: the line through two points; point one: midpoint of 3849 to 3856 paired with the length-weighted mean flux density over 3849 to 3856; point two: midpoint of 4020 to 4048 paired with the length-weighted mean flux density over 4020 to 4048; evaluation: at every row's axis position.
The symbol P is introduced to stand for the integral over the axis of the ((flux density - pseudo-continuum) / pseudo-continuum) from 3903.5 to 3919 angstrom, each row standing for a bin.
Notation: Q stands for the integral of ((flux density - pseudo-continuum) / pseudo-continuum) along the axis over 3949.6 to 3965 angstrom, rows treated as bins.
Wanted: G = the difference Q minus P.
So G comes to -0.4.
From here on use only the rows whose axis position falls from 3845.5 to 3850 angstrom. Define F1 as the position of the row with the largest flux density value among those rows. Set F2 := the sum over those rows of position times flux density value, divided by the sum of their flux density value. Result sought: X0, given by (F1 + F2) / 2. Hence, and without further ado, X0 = 3847.7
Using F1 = 3847.73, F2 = 3847.7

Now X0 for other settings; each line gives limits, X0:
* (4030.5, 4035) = 4031.8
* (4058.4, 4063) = 4060.7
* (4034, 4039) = 4037.4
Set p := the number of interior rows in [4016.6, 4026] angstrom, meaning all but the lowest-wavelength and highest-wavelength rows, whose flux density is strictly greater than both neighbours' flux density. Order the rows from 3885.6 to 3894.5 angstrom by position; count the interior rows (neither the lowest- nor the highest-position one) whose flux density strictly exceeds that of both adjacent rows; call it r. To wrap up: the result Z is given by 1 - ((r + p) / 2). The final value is 1.0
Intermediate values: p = 0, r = 0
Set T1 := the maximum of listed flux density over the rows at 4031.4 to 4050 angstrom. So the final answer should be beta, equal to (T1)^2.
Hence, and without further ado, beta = 63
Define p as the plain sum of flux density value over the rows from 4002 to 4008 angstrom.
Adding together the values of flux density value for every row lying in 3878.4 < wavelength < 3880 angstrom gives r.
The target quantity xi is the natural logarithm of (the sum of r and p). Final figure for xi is 4.21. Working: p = 54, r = 13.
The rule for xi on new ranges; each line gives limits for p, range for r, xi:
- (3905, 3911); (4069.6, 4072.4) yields 4.18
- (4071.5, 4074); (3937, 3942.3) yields 4.12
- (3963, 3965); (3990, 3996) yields 4.20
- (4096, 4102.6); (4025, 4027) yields 3.99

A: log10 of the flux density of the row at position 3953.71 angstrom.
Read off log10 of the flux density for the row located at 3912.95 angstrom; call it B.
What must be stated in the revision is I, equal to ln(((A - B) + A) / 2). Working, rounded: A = 0.862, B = 0.891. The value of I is -0.87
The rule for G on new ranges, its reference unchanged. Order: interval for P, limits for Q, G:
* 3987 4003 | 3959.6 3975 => -5.6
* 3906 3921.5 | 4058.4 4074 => 0.3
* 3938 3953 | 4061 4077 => 0.3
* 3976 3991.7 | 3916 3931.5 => -1.0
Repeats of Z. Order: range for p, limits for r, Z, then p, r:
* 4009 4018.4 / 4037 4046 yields -0.5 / 1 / 2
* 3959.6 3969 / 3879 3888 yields 0.5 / 0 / 1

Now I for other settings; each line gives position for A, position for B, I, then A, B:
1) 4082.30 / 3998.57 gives -0.82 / 0.875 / 0.869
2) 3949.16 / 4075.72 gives -0.78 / 0.892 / 0.866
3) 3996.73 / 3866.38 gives -0.82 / 0.874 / 0.868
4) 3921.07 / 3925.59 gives -0.84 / 0.861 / 0.861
